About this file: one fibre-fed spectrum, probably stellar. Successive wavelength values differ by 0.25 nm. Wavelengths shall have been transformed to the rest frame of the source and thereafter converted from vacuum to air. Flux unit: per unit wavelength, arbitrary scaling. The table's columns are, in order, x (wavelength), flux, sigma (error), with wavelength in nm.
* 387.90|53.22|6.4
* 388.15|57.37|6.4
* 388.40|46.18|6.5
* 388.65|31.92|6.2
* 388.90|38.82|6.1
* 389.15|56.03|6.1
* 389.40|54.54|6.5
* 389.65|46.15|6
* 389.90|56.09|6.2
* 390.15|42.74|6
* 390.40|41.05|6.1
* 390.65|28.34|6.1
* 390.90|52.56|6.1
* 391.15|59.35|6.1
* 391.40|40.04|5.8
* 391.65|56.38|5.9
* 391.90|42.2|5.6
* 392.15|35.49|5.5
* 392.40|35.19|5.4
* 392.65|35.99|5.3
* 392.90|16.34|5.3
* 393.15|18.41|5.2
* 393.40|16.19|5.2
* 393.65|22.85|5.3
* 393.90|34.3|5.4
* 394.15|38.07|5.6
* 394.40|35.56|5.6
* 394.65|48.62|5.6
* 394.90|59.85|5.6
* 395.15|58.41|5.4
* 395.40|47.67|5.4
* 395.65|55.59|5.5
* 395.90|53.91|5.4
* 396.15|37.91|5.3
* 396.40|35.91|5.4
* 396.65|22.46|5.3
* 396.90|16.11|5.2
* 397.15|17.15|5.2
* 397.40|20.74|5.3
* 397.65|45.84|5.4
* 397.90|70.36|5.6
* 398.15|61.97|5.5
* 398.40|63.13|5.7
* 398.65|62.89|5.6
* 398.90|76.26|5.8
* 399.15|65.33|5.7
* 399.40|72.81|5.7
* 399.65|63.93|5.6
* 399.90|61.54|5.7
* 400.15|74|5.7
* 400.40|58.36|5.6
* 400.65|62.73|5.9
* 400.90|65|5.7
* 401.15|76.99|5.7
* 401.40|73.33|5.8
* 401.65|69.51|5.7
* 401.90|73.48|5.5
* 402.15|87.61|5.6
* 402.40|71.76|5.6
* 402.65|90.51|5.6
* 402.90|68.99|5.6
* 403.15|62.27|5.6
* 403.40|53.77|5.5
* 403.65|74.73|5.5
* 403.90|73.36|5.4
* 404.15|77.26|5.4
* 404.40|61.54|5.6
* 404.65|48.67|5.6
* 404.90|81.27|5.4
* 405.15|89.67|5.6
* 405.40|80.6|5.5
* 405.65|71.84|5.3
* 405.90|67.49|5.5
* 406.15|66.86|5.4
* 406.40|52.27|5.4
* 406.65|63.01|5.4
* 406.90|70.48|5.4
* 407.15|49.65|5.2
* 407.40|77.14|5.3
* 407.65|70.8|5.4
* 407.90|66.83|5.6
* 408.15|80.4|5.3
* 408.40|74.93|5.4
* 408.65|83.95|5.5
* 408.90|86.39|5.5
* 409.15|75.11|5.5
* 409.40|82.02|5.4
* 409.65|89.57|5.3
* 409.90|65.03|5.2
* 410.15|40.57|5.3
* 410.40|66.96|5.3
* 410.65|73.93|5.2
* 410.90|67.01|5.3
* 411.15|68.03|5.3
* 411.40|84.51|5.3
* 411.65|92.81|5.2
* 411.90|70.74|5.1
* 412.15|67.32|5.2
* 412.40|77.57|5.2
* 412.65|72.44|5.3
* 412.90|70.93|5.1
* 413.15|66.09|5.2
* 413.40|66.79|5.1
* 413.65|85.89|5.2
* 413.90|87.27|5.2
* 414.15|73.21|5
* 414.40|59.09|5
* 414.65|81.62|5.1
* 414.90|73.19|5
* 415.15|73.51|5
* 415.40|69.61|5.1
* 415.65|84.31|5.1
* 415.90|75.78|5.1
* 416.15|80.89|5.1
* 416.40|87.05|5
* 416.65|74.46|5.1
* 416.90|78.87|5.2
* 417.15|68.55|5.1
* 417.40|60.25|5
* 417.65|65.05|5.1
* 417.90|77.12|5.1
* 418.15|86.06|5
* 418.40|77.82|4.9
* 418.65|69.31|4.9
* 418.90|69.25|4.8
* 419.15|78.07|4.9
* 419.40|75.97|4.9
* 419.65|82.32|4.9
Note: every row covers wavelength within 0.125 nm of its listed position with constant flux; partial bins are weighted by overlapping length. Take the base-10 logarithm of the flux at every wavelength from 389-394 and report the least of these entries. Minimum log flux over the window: 1.21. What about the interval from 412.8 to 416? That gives 1.77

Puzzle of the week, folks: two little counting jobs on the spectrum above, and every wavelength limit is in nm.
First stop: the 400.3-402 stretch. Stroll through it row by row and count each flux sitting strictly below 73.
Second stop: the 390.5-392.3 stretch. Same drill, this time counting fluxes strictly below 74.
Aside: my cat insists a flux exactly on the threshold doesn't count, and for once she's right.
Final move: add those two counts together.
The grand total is 11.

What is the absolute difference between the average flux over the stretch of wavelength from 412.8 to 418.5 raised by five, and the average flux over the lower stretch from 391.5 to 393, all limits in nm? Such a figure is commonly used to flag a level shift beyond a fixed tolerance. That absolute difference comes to 43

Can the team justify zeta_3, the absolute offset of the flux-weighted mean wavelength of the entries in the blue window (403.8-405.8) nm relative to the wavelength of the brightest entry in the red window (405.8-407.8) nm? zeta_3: 2.60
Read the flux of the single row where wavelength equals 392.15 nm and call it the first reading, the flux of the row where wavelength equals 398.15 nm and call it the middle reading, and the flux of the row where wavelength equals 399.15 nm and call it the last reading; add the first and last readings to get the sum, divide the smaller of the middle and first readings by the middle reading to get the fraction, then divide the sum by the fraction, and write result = 176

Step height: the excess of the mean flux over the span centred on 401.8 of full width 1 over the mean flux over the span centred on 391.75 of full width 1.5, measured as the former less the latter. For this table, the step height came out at 31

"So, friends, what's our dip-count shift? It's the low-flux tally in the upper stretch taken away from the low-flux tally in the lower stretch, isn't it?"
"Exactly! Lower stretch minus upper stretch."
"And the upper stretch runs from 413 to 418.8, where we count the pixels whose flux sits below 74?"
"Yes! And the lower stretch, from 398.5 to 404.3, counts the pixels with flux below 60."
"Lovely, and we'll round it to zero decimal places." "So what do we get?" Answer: -9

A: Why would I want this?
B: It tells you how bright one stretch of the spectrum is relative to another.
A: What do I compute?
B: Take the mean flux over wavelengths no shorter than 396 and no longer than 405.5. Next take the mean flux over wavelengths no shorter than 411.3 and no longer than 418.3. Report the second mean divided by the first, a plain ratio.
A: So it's 1.2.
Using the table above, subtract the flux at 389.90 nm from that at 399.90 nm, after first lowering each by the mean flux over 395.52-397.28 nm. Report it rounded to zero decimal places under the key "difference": 5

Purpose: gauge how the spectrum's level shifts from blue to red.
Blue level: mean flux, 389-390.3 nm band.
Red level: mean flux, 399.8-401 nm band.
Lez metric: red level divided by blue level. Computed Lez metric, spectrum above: 1.3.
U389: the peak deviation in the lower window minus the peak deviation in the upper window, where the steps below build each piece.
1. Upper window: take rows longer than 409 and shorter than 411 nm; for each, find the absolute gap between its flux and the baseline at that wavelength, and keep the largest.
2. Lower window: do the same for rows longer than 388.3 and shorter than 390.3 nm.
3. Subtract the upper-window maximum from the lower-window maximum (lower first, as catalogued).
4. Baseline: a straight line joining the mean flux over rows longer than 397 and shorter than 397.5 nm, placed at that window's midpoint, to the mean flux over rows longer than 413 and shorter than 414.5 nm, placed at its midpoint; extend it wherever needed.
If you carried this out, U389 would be 34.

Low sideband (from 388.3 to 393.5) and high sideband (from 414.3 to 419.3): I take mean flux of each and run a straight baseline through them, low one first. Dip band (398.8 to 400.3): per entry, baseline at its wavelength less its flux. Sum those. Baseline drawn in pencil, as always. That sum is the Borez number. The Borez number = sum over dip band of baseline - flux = -103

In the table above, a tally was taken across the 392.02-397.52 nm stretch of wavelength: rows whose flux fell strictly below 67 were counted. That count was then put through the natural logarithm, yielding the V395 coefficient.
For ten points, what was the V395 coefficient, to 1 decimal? 3.1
